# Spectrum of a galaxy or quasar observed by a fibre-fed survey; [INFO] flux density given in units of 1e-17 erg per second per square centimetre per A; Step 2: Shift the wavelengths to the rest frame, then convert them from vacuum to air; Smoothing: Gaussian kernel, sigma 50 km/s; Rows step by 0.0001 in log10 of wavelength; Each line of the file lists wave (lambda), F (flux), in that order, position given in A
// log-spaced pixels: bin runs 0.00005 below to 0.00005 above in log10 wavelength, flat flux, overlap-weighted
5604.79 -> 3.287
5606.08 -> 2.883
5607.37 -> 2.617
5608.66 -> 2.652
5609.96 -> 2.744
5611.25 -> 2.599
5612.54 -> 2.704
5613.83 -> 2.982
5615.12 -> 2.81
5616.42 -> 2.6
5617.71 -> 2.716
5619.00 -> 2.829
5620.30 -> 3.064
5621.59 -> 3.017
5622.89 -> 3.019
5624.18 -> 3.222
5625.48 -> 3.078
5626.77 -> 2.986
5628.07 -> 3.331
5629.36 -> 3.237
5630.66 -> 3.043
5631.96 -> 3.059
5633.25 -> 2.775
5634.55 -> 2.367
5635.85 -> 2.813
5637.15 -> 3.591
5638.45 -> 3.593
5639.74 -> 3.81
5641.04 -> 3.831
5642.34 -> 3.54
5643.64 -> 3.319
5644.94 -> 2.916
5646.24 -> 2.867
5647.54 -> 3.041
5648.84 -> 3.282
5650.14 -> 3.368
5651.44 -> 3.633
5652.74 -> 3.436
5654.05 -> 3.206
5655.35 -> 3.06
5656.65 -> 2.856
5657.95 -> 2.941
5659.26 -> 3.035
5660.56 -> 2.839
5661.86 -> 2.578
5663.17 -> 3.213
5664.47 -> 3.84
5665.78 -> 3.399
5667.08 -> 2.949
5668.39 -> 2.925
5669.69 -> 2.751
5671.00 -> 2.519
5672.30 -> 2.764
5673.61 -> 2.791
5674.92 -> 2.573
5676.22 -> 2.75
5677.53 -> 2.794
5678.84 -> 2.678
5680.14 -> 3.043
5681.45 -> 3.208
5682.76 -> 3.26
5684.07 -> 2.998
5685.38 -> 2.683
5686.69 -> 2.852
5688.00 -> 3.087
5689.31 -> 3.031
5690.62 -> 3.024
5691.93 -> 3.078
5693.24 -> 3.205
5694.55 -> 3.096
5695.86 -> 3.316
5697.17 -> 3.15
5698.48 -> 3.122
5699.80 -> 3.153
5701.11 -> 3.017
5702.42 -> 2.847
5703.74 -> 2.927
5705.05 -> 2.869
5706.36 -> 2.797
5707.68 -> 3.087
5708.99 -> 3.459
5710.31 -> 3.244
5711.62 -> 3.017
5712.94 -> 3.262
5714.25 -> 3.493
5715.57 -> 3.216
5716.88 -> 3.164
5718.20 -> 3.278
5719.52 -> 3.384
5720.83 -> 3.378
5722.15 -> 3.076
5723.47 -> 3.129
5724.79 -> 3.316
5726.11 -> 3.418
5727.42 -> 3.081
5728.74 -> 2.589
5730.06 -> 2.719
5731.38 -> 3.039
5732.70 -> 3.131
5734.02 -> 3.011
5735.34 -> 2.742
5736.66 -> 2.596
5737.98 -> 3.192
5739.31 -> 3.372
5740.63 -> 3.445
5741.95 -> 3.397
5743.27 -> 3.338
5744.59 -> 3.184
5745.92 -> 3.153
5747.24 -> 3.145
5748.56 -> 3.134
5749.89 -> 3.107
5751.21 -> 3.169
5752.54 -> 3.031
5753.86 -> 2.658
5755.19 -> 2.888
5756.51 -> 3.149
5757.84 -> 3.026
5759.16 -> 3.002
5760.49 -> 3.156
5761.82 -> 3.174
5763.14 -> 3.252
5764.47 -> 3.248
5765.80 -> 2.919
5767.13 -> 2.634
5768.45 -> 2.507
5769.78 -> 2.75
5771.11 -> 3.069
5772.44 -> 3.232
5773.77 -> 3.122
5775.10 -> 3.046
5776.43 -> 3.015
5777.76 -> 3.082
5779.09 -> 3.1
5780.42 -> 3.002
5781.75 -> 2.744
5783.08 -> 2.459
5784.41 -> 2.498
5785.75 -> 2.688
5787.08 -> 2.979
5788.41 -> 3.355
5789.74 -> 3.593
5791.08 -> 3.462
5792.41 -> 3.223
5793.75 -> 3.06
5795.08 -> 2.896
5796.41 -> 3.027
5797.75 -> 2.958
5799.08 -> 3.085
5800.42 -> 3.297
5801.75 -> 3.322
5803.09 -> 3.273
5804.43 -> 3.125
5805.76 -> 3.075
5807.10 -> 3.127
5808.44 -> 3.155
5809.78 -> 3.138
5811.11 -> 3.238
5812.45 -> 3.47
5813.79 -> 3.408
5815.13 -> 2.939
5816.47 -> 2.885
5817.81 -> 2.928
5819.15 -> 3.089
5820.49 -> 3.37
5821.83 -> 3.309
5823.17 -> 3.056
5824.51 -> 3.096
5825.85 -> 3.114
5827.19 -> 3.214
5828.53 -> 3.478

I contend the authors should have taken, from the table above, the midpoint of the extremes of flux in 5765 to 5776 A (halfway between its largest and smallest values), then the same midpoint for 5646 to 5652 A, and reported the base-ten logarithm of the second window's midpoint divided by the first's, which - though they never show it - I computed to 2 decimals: 0.05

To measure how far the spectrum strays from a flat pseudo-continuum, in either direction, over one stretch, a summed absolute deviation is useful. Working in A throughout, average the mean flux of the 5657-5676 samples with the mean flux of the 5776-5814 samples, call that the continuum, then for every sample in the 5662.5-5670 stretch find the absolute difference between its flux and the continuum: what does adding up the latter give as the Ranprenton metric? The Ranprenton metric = 1.83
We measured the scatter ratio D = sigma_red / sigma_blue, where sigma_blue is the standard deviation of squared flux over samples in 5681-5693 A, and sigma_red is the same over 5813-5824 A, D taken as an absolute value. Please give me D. 1.3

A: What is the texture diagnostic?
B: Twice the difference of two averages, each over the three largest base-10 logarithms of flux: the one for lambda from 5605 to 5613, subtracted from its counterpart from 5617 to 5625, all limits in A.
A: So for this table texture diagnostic 0.10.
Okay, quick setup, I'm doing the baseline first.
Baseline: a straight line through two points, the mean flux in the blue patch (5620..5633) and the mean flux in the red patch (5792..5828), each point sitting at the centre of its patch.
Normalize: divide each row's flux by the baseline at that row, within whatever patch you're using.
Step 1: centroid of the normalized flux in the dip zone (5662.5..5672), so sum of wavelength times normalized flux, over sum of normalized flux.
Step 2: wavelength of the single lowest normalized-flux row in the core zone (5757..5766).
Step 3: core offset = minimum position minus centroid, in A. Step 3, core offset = 99.0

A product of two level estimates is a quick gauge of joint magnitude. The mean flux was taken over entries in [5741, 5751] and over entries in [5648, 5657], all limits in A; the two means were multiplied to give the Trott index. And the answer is 10.5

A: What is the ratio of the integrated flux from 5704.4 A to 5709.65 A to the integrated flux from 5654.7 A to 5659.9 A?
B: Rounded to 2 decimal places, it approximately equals 1.04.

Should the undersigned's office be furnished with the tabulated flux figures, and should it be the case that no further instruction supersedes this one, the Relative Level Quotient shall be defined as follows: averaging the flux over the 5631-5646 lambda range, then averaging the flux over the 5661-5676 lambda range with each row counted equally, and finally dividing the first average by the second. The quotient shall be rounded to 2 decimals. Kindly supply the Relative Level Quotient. 1.10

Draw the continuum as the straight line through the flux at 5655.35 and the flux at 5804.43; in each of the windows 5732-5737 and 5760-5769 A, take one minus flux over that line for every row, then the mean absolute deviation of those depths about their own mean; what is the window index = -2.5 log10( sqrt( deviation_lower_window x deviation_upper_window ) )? 2.8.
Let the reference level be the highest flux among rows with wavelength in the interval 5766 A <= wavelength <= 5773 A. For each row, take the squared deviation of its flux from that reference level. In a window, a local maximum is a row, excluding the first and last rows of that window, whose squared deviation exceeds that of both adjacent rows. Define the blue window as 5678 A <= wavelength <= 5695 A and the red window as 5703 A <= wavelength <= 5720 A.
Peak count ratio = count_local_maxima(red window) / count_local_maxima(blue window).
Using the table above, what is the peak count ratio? 2.50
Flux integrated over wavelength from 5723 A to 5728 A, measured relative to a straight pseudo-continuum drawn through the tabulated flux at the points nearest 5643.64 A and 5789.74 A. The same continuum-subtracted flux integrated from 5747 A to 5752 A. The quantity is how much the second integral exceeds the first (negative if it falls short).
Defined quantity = -0.8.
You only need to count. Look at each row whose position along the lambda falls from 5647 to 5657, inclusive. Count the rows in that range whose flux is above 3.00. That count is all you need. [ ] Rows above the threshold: 7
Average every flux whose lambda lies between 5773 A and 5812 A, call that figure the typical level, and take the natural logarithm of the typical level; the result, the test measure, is 1.12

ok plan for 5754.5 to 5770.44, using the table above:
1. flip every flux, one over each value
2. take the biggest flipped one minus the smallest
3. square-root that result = 0.30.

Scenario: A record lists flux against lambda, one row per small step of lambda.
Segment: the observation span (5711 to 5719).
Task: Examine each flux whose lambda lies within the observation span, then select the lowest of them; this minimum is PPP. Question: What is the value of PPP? 3.017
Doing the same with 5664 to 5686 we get 2.519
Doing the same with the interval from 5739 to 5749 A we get 3.134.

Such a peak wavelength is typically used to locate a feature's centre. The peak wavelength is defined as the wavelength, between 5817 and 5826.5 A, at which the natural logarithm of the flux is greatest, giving 5820.49 A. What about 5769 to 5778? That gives 5772.44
